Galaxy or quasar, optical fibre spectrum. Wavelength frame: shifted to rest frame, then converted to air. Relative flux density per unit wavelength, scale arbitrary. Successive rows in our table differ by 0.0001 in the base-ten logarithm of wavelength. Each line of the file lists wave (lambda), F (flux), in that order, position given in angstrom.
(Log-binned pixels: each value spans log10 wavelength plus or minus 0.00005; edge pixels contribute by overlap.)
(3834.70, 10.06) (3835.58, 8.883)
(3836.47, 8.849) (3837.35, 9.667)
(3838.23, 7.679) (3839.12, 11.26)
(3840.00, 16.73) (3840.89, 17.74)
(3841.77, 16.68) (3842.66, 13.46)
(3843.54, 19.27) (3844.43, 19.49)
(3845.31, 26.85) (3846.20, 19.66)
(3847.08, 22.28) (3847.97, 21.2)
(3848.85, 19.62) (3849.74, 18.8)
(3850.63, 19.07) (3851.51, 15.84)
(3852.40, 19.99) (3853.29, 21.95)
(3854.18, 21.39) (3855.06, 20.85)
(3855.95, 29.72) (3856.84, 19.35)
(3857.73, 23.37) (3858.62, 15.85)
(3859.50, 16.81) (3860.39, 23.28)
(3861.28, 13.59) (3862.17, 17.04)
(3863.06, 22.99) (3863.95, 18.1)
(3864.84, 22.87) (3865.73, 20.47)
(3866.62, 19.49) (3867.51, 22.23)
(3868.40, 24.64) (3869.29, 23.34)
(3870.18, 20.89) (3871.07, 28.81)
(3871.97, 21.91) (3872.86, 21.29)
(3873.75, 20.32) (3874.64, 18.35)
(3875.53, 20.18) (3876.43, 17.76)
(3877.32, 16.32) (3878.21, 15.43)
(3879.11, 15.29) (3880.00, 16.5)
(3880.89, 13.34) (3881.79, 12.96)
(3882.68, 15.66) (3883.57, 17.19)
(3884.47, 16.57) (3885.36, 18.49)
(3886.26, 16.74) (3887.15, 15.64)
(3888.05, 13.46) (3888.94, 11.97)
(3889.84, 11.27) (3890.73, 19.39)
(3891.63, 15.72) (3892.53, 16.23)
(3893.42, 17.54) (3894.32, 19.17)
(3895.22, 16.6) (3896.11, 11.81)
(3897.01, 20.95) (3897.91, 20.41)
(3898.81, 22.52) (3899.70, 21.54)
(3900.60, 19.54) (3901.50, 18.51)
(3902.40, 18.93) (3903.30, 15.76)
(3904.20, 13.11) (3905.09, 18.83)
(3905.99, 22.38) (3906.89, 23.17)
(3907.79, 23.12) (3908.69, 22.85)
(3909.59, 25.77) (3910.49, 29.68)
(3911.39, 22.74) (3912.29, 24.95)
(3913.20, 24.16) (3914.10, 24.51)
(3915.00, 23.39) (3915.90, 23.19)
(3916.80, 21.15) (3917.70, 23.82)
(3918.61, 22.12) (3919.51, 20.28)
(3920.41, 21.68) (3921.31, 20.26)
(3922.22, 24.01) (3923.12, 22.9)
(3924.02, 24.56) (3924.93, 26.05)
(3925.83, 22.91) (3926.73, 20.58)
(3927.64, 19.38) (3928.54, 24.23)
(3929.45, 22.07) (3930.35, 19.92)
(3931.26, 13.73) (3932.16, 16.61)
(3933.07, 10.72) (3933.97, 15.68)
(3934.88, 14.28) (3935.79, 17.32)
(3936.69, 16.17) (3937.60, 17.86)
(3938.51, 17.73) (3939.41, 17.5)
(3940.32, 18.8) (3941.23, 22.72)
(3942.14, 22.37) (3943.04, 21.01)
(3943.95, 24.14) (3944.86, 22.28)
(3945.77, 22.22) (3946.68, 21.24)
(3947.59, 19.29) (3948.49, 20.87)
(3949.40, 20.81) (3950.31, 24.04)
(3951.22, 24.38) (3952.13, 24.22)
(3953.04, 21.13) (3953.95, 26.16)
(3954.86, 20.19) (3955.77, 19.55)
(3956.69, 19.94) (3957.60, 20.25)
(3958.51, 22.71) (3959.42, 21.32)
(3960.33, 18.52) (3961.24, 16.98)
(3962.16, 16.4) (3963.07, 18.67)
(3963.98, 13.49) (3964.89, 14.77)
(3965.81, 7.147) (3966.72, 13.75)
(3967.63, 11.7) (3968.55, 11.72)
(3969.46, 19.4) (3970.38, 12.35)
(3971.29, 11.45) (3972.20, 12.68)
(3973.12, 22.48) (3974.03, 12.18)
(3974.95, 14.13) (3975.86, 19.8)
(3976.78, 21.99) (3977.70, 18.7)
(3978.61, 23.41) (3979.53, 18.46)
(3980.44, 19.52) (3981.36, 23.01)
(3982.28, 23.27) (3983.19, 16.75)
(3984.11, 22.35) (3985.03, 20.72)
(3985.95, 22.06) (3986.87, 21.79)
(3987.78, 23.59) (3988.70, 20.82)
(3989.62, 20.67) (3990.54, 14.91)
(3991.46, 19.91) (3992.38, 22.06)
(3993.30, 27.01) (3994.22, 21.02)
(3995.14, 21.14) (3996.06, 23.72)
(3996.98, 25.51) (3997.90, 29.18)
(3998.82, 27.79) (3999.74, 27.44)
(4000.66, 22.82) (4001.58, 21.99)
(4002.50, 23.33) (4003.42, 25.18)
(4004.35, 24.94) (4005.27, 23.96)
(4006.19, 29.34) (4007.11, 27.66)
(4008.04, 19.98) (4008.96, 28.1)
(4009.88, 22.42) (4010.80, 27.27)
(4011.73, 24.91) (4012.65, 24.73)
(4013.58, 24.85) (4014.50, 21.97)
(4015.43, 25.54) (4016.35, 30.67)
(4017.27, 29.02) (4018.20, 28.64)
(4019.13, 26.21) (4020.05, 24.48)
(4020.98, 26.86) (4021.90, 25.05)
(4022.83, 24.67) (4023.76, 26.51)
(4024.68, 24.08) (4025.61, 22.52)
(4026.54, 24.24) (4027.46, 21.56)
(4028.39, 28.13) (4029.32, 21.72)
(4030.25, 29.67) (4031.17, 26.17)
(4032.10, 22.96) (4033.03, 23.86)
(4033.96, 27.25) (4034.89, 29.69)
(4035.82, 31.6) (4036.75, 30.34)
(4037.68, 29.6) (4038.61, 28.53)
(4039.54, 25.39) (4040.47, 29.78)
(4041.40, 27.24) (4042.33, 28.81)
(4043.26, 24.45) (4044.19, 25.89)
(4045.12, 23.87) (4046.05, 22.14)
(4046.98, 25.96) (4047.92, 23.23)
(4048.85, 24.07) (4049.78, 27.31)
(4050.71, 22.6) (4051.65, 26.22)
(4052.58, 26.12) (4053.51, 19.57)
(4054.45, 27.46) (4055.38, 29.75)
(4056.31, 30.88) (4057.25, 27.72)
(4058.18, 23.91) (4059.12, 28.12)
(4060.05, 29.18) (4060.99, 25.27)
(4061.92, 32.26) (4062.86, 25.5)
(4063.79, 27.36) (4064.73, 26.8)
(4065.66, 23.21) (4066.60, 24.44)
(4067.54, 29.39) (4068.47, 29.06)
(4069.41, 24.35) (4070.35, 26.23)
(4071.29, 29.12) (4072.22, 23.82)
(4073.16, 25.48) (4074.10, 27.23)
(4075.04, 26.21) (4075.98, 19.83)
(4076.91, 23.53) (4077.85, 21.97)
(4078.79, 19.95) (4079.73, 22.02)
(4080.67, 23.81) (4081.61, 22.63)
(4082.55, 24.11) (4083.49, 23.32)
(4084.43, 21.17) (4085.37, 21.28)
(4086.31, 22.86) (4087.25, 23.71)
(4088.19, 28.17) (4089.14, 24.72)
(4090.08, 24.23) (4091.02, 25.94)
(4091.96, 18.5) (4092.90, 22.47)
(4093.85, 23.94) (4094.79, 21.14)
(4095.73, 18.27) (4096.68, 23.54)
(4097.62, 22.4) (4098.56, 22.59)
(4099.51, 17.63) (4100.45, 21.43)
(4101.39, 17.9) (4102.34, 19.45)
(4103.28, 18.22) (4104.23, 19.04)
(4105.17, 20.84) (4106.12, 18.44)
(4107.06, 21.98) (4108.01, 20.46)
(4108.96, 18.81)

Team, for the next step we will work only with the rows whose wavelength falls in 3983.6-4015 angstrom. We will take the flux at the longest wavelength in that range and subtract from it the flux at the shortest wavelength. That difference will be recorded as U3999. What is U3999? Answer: 0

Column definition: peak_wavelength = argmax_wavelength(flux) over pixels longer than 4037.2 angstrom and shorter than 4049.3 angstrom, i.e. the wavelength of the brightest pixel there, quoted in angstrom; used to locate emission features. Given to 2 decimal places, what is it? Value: 4040.47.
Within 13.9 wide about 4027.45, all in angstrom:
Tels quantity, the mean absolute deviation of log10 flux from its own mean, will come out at 0.033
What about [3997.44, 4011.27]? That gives 0.043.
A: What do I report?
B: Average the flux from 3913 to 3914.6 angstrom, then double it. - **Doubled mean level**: 49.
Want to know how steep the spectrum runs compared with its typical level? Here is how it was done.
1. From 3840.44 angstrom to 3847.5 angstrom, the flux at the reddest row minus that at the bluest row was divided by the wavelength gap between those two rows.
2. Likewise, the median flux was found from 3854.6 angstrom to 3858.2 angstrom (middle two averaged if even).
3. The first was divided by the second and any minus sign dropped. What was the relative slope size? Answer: 0.033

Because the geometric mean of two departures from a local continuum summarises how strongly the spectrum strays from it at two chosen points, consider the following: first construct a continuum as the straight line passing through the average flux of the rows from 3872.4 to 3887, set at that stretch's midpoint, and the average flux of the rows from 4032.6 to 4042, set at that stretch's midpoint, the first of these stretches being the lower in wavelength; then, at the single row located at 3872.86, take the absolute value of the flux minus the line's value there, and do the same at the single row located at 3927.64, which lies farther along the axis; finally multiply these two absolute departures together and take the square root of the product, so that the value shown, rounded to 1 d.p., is 2.3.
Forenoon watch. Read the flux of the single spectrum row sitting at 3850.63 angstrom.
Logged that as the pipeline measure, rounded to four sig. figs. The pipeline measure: 19.07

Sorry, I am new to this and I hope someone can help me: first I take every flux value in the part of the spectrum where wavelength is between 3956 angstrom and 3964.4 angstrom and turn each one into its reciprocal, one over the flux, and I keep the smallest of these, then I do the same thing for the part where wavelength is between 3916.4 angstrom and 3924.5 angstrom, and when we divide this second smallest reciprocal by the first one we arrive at 0.9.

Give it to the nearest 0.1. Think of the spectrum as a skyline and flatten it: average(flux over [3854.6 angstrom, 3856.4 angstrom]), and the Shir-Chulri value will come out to 25.3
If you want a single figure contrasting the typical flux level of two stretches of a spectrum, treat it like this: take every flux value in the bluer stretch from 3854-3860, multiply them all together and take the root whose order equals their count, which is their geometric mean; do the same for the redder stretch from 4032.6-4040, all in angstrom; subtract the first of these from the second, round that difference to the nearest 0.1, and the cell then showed 7.5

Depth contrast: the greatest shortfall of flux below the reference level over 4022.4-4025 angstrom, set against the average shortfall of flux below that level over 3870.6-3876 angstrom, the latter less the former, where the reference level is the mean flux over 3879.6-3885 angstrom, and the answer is 2.3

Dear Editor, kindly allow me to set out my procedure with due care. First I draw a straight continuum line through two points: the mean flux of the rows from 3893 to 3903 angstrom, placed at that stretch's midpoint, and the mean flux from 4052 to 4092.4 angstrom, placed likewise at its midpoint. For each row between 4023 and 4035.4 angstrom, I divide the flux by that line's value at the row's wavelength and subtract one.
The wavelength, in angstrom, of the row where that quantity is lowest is 4027.46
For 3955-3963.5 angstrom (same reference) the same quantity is 3962.16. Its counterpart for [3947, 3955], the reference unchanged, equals 3947.59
